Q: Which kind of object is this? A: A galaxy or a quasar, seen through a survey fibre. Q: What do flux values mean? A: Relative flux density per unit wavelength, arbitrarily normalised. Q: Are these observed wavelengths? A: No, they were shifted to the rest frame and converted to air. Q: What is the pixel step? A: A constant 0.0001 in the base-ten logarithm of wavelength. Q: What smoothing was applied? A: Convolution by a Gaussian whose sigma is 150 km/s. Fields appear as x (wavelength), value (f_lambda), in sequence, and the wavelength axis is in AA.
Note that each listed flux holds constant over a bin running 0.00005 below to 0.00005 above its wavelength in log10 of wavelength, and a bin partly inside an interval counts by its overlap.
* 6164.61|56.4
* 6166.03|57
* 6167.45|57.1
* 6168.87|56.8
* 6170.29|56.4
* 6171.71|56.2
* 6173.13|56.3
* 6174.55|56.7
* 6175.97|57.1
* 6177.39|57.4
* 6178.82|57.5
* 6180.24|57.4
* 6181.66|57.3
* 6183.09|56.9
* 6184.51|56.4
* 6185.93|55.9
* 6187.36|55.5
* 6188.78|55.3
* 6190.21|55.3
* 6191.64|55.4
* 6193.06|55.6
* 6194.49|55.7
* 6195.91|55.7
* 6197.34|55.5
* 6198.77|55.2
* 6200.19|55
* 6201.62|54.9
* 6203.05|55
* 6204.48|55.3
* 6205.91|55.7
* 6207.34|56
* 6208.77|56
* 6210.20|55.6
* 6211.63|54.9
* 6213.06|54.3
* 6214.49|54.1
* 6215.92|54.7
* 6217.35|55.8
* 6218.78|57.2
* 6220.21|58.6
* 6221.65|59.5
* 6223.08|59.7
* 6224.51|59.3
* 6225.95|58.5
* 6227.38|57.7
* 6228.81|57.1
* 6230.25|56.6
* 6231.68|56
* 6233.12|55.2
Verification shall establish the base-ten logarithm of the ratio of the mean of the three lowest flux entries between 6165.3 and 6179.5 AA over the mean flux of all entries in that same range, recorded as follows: -0.0042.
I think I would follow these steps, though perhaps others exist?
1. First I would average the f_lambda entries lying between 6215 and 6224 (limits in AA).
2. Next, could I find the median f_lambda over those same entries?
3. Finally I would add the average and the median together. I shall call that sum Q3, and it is 115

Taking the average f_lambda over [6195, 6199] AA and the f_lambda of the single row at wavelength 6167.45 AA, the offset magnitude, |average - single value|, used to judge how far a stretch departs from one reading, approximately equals 1.6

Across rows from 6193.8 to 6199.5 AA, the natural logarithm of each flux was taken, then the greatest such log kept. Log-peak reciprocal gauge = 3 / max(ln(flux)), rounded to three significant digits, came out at 0.746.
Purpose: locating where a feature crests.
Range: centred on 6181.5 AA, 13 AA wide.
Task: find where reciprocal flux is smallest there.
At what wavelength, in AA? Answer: 6178.82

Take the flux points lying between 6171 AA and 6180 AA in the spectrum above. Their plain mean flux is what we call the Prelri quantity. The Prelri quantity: 56.9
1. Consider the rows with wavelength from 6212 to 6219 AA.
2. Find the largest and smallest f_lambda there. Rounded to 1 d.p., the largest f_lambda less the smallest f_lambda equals 3.1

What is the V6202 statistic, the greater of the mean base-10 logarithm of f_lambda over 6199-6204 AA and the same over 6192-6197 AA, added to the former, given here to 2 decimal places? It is 3.49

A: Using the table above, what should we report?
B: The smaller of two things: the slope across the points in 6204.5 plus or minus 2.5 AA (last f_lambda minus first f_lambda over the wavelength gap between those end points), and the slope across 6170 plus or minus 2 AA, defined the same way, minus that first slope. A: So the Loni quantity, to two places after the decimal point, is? -0.46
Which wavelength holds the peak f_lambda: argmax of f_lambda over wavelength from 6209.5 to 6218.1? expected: 6217.35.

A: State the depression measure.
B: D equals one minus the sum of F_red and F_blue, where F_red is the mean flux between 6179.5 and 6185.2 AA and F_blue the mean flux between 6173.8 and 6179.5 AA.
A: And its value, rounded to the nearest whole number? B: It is -113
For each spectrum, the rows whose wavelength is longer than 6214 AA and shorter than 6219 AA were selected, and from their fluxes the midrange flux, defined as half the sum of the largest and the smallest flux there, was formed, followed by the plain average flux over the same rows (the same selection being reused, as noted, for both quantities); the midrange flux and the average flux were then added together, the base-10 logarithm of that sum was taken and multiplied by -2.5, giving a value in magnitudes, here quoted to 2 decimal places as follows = -5.11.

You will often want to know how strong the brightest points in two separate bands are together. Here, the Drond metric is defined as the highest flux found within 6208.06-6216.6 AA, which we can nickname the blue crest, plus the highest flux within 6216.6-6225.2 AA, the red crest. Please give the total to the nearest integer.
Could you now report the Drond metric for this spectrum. 116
